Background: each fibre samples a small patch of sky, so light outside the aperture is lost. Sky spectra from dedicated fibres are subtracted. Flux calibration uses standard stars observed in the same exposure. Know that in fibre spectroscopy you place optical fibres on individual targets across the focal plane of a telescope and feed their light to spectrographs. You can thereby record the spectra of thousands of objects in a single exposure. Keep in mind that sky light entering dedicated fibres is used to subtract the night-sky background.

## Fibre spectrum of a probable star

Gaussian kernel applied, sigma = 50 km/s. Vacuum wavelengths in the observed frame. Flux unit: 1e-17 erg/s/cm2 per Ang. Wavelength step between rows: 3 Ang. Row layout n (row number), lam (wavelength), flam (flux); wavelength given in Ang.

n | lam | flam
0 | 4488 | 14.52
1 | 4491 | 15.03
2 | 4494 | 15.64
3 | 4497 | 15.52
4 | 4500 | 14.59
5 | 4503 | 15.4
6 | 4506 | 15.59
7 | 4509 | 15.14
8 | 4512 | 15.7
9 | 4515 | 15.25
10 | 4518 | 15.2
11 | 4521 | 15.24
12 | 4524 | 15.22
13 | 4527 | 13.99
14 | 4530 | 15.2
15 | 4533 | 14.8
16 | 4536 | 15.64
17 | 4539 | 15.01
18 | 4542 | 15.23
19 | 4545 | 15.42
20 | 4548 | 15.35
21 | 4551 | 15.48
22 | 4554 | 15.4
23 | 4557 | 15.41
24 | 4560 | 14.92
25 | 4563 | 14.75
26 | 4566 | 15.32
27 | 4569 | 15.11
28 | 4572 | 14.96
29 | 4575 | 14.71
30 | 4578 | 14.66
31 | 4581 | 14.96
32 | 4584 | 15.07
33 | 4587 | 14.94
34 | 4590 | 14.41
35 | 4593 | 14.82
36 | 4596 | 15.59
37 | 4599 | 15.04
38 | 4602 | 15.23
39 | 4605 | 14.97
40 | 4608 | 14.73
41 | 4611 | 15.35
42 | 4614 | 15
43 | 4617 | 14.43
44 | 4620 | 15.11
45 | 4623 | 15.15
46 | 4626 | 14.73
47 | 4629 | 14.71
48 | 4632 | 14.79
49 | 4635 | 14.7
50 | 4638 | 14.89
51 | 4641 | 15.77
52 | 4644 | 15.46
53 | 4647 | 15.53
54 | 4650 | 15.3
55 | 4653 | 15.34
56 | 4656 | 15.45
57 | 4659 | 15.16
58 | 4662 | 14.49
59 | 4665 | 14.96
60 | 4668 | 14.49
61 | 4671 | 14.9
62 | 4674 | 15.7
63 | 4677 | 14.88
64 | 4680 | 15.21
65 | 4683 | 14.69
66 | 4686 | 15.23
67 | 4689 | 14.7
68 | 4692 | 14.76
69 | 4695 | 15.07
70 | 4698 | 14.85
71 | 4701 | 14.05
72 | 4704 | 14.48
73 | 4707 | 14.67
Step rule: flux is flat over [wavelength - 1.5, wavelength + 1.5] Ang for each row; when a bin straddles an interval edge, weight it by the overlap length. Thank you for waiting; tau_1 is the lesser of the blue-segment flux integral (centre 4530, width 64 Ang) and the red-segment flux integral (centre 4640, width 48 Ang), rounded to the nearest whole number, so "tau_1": 723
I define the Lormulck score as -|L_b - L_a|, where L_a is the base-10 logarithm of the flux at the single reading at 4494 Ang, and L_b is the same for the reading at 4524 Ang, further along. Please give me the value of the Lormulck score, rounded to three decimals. -0.012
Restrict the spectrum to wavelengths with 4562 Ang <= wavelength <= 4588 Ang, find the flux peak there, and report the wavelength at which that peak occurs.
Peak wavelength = 4566 Ang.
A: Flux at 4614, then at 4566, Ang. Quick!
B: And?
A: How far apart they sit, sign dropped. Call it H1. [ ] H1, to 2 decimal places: 0.32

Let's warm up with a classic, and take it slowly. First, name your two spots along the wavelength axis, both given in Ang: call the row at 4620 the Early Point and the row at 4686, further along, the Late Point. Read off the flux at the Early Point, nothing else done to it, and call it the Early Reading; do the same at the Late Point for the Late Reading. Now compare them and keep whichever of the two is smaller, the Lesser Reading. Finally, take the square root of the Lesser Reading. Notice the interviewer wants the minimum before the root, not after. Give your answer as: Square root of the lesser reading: 3.89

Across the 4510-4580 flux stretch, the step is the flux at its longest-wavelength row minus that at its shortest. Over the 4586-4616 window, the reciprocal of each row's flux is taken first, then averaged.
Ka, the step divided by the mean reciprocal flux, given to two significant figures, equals -16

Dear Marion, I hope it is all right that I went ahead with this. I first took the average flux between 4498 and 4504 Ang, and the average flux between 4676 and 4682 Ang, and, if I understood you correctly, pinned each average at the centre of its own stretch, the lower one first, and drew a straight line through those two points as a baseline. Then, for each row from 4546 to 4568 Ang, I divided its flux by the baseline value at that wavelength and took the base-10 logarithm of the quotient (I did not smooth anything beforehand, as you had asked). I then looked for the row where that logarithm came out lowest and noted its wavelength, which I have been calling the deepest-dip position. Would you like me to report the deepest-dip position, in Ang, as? 4563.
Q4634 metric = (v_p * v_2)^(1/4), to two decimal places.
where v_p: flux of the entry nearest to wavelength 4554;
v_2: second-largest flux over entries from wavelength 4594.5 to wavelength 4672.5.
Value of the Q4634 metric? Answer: 3.94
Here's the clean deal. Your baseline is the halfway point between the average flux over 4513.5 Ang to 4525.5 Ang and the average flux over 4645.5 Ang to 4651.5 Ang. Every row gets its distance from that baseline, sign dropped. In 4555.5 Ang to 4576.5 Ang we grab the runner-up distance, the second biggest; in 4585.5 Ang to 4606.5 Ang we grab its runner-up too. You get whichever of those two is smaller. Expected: 0.50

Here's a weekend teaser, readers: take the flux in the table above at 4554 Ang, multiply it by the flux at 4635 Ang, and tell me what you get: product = 226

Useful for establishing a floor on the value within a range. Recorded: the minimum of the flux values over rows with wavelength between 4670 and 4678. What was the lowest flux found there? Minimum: 14.88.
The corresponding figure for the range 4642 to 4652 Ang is 15.3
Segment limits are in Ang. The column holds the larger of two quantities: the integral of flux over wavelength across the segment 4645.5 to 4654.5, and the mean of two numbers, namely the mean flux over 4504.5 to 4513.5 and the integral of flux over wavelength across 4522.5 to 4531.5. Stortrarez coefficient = 139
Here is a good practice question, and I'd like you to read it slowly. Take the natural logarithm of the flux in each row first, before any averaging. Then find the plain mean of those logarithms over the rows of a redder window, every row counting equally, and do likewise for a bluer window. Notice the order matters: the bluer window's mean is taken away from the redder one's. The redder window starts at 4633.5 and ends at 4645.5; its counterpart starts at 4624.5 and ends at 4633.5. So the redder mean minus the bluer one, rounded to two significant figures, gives 0.030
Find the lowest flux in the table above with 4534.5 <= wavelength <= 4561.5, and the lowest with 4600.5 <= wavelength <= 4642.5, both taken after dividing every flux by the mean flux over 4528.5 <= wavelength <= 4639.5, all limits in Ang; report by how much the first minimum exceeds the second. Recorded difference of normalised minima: 0.033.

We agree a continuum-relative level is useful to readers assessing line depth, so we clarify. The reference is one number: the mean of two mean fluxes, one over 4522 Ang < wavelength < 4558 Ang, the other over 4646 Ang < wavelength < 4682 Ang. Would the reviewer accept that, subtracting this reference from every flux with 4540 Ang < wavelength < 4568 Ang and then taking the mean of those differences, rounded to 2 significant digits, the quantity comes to 0.11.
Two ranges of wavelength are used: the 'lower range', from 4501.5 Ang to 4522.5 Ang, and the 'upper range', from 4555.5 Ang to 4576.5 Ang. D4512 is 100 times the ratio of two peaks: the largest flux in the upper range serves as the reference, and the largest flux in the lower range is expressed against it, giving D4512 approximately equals 102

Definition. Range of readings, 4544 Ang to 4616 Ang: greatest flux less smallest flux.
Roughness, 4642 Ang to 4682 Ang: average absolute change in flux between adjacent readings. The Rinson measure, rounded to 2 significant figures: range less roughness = 0.79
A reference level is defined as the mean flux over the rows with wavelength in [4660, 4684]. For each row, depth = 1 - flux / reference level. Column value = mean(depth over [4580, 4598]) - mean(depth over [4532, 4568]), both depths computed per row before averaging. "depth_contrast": 0.018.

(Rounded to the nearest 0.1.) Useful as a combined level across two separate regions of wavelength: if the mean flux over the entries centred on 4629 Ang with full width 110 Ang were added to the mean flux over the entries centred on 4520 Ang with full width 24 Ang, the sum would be 30.1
